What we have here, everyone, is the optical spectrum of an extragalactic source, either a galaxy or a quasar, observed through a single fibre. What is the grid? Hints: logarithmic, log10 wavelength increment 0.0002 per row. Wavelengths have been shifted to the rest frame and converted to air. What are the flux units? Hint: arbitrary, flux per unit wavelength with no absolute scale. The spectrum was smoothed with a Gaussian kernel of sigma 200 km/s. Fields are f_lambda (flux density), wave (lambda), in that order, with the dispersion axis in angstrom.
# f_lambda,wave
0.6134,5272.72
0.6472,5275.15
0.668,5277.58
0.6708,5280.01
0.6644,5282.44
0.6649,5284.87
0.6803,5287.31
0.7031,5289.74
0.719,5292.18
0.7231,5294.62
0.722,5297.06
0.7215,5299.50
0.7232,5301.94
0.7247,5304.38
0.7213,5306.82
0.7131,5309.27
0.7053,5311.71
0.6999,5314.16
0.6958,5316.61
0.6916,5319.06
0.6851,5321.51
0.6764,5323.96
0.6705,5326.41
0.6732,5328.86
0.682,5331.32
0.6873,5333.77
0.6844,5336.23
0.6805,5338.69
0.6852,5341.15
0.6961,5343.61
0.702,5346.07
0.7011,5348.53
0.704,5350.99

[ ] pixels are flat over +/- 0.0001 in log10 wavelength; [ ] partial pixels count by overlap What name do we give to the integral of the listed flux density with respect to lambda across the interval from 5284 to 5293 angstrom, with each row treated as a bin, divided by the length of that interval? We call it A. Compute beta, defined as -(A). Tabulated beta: -0.691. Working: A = 0.69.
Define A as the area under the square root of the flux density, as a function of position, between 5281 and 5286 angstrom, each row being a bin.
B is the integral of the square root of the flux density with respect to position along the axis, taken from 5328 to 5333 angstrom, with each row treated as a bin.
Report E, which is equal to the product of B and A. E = 16.81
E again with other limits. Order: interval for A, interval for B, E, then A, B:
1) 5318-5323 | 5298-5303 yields 17.63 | 4.15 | 4.25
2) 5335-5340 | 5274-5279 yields 16.74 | 4.13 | 4.06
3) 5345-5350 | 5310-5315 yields 17.60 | 4.19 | 4.20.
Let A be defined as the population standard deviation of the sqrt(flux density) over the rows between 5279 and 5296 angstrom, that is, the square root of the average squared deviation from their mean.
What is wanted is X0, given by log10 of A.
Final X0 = -1.85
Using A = 0.0141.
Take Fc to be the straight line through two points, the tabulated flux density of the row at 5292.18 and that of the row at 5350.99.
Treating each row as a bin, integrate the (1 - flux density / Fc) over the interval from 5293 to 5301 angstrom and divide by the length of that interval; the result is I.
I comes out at -0.01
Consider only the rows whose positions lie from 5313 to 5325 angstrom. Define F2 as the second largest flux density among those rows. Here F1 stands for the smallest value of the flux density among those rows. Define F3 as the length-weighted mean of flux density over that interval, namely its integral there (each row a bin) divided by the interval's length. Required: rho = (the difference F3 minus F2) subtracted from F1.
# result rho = 0.682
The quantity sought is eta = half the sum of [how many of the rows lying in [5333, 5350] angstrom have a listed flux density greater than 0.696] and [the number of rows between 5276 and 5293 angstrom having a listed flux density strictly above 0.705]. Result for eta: 2.0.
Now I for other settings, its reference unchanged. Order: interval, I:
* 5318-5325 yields 0.04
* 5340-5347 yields 0.02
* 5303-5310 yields -0.01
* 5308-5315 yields 0.01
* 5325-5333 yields 0.05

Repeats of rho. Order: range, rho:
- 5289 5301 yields 0.707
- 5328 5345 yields 0.676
